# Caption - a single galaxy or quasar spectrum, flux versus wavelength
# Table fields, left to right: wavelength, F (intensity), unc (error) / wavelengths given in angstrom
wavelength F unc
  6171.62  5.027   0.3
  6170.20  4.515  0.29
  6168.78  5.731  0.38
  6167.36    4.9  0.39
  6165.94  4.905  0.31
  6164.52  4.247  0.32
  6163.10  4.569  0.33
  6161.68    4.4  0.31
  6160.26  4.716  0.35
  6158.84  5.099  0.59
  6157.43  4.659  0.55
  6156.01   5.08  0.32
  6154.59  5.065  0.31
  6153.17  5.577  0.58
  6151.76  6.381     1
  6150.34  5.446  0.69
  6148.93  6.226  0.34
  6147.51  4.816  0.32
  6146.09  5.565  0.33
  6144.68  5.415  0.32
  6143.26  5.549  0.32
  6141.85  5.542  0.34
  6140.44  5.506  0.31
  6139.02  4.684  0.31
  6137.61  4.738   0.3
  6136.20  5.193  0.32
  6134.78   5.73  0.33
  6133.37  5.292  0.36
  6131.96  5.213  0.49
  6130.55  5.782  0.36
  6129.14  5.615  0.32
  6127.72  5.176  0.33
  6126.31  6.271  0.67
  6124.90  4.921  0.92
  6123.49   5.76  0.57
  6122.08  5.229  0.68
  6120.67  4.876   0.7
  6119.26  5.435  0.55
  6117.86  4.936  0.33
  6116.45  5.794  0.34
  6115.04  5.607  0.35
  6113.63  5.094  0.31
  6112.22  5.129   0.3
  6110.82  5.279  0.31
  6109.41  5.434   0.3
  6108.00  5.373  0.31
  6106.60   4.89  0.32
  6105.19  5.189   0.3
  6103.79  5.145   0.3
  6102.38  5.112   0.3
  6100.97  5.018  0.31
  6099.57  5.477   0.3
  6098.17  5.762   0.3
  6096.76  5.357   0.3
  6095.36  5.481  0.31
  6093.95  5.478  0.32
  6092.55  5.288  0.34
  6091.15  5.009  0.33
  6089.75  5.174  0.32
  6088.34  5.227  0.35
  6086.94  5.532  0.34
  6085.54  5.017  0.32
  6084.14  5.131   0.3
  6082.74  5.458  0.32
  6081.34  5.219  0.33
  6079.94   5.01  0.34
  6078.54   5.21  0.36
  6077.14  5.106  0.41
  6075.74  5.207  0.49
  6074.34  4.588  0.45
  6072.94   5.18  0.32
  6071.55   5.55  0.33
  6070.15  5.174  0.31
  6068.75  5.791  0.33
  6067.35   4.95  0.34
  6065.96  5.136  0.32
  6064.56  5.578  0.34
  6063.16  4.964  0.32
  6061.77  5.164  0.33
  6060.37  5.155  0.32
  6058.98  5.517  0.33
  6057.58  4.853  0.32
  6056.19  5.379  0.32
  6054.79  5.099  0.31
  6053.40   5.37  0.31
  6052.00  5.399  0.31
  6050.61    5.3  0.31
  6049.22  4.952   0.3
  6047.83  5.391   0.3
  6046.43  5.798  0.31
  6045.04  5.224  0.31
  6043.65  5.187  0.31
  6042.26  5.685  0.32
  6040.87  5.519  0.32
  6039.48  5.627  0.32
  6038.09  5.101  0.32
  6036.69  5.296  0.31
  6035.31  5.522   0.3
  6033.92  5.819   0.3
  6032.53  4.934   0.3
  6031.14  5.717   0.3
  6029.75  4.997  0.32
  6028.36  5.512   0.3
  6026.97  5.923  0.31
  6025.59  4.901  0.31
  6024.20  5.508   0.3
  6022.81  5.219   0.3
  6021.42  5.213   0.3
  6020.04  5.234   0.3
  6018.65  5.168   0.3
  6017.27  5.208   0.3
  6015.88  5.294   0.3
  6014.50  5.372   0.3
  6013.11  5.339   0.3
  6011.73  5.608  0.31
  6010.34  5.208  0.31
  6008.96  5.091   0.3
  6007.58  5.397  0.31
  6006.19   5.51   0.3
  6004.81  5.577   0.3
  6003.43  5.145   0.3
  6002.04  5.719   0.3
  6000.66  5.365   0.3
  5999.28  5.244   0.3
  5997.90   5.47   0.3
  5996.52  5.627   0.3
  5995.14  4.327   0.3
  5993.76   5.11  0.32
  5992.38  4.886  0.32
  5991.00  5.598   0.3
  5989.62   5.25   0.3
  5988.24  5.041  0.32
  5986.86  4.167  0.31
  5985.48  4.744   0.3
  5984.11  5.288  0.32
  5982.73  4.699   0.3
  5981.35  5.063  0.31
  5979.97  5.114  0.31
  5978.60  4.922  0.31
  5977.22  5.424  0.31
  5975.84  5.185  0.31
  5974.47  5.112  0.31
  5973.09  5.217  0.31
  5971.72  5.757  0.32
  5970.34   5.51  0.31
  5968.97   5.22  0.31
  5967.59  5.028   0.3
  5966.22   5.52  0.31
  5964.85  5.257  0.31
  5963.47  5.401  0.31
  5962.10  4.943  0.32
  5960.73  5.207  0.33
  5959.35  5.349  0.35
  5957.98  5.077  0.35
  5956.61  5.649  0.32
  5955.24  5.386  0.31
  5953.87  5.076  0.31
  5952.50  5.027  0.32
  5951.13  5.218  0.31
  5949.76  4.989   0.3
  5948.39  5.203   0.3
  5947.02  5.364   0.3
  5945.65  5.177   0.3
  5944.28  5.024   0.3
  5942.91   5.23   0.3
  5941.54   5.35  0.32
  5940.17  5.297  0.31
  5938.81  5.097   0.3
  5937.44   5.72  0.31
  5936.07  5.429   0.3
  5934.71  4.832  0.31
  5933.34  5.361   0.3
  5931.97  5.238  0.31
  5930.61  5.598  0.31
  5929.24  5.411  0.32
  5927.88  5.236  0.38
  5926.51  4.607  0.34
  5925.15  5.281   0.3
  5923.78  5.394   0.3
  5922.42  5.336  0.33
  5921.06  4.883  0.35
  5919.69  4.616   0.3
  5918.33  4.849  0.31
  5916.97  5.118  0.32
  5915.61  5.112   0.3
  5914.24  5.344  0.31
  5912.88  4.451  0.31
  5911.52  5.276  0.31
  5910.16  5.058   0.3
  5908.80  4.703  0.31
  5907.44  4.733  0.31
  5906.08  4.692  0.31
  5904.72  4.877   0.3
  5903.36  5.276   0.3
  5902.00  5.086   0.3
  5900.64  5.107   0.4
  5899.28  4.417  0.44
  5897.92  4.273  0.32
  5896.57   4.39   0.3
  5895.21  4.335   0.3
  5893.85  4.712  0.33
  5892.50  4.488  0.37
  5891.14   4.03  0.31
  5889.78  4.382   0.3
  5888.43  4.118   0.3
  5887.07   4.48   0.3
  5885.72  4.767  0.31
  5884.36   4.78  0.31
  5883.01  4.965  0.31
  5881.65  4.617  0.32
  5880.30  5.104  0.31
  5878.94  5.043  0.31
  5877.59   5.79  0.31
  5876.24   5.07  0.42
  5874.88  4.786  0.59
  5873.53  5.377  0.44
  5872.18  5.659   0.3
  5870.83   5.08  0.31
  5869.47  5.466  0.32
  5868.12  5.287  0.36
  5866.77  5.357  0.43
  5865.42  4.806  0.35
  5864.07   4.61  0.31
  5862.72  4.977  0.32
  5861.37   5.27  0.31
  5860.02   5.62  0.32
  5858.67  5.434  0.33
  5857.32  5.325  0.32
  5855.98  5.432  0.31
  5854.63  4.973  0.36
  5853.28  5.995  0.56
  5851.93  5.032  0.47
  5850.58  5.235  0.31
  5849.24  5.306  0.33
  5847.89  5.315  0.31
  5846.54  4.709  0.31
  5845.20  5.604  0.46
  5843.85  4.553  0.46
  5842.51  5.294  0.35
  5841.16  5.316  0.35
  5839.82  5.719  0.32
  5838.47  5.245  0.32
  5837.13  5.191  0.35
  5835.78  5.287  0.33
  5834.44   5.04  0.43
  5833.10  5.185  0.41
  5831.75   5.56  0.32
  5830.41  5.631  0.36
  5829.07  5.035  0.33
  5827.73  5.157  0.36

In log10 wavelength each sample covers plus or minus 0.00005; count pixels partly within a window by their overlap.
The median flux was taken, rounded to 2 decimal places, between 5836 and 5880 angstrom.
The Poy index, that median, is 5.29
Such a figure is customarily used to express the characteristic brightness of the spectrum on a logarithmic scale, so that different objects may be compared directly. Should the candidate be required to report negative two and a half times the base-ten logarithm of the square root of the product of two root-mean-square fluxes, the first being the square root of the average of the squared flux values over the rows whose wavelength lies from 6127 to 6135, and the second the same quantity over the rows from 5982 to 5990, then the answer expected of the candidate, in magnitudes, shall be -1.78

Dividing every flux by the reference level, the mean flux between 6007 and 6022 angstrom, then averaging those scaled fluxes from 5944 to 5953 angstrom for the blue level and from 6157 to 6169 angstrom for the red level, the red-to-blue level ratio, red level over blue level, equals 0.93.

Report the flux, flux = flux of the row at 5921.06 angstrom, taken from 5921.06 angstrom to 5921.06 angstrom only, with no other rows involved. 4.883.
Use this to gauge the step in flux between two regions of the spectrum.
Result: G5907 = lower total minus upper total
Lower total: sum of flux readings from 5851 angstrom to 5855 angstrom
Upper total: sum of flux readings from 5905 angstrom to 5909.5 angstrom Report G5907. 1.9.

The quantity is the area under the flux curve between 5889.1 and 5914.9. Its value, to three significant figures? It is 122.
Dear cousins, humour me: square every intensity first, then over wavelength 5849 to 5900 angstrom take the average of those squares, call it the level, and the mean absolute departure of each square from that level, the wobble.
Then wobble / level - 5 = -4.84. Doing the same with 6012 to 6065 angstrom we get -4.92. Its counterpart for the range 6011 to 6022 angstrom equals -4.96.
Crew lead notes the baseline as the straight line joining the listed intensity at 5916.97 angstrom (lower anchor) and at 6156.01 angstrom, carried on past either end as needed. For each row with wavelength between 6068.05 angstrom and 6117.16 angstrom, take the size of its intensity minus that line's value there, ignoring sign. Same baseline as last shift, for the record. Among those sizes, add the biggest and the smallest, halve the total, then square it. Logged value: 0.13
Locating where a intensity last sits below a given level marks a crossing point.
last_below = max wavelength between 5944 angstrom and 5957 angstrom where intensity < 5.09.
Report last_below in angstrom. 5953.87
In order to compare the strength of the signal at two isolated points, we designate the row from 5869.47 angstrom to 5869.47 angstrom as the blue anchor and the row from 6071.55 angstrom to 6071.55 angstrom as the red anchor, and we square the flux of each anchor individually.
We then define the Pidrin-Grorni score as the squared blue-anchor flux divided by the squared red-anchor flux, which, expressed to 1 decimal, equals 1.0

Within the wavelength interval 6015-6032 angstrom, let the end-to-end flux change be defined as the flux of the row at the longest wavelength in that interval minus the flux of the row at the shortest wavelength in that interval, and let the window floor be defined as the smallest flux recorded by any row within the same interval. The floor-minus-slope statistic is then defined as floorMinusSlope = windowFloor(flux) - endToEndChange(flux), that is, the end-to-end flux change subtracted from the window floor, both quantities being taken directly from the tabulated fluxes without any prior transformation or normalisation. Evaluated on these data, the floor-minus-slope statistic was 4.5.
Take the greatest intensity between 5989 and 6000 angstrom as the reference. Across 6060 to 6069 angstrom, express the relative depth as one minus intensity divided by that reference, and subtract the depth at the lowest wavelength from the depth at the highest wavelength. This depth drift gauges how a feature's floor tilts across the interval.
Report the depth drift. -0.11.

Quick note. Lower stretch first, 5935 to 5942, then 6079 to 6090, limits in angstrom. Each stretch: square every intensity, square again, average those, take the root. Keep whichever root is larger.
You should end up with 29.1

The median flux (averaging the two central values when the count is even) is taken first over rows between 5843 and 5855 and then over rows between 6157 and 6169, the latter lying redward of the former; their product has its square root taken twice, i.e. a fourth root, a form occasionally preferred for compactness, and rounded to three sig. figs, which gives 2.23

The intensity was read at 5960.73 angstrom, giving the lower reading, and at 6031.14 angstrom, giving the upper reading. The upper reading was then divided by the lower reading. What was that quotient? 1.10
